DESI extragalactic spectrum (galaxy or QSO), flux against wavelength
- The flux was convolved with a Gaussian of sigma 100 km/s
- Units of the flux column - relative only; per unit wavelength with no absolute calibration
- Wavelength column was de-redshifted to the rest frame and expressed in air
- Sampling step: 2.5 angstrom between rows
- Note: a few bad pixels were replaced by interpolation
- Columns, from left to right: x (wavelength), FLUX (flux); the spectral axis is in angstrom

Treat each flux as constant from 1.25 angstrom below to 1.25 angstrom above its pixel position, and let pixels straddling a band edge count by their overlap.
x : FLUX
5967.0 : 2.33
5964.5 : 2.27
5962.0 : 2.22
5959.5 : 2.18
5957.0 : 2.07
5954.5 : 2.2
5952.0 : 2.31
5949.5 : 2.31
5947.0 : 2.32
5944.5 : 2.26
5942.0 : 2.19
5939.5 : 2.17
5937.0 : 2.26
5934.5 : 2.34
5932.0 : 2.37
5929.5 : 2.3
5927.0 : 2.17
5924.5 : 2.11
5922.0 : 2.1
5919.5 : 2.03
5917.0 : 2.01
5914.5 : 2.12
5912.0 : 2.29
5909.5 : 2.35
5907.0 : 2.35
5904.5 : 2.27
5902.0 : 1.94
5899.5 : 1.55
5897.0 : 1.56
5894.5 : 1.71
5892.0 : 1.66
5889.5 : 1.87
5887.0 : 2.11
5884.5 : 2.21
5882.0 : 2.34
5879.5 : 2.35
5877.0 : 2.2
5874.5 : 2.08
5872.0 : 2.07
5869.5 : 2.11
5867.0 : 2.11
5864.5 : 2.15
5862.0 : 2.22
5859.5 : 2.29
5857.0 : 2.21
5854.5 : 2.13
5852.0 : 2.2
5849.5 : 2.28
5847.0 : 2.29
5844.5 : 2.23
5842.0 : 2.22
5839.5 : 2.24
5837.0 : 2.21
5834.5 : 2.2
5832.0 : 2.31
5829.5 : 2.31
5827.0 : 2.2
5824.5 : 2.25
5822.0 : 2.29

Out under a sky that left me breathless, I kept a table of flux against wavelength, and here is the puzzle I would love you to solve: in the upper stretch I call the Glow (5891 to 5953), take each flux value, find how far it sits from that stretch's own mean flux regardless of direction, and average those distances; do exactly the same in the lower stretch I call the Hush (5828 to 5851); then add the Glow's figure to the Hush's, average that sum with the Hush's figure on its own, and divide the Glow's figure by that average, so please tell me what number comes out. 1.4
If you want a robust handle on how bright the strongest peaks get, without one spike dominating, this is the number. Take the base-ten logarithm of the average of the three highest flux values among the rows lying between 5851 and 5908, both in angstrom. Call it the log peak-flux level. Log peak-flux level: 0.370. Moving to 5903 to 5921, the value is 0.367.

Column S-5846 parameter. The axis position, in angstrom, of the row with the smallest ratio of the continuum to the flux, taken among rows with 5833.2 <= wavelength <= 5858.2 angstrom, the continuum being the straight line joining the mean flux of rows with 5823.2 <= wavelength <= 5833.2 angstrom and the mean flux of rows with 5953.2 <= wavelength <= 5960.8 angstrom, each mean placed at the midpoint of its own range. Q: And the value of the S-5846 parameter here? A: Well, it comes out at 5847.0 angstrom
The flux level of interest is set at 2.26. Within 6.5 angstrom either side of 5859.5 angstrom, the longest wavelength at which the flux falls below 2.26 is 5864.5 angstrom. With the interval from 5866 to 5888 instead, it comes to 5887.0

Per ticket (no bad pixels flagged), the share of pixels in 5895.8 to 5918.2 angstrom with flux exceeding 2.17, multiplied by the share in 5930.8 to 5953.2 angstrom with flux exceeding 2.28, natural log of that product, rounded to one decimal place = -1.4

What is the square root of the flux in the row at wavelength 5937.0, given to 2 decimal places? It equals 1.50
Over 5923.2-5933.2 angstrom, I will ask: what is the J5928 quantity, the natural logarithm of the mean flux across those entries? 0.805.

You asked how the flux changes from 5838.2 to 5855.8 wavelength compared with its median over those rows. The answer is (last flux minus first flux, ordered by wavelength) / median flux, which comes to -0.049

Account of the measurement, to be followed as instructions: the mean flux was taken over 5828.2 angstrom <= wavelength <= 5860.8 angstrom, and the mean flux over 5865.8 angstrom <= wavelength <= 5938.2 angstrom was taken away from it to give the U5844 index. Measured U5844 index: 0.14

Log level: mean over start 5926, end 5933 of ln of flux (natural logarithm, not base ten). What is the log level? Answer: 0.824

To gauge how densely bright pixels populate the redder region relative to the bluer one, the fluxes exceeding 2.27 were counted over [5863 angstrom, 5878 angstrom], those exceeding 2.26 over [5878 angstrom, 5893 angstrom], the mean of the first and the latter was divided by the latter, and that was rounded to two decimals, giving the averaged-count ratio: 0.50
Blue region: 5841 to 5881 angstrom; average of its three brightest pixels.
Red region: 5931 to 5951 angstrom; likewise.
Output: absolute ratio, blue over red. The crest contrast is 0.99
